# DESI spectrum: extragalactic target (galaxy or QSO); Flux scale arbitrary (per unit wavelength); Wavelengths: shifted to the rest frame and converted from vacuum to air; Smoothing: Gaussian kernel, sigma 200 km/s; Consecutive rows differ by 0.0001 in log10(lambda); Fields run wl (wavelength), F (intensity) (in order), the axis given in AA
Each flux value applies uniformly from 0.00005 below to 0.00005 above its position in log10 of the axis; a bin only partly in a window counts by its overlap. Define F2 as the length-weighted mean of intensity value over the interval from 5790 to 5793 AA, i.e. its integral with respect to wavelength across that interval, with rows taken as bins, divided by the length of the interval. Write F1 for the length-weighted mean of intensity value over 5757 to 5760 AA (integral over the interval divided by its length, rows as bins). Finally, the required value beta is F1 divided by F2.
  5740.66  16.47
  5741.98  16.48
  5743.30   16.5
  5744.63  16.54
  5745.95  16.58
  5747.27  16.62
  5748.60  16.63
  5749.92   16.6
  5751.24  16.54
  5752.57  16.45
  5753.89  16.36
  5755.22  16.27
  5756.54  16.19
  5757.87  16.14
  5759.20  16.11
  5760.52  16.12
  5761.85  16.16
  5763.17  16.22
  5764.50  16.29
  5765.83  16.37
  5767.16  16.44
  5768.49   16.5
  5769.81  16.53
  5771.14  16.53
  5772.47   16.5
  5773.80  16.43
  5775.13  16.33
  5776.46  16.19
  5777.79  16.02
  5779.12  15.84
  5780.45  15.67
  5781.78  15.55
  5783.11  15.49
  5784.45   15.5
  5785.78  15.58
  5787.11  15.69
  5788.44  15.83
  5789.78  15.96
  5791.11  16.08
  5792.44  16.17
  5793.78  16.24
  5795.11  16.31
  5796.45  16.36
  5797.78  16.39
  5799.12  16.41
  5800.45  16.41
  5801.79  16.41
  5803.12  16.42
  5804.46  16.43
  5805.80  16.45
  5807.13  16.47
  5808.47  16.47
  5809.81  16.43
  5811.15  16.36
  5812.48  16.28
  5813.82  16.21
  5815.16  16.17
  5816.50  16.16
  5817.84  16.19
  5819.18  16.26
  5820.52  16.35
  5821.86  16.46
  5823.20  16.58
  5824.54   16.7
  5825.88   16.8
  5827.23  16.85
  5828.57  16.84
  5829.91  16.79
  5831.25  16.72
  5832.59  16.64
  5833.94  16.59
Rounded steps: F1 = 16.1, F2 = 16.1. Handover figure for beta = 1.00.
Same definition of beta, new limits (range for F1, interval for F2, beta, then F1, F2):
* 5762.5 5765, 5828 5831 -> 0.97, 16.3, 16.8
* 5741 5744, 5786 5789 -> 1.05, 16.5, 15.8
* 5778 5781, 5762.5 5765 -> 0.97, 15.8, 16.3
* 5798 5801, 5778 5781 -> 1.04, 16.4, 15.8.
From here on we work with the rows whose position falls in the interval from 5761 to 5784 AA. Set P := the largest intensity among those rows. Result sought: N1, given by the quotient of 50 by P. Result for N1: 3.02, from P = 16.53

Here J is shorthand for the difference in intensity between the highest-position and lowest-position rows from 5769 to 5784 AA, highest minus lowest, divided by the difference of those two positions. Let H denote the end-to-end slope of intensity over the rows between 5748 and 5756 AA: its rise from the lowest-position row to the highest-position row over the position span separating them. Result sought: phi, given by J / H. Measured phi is 1.4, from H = -0.05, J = -0.078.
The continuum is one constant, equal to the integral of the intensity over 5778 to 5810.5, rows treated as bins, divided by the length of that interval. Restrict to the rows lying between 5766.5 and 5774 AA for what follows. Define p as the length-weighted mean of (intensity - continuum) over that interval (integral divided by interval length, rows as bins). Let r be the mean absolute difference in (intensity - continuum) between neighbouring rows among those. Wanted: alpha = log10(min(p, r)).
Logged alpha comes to -1.42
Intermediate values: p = 0.39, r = 0.04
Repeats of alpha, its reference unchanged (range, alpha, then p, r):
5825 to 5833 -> -1.28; 0.67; 0.05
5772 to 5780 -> -1.03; 0.09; 0.13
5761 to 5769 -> -1.17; 0.22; 0.07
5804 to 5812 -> -1.52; 0.33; 0.03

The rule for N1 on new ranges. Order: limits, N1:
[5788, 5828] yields 2.97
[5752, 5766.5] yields 3.04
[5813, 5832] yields 2.97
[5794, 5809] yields 3.04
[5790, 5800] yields 3.05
